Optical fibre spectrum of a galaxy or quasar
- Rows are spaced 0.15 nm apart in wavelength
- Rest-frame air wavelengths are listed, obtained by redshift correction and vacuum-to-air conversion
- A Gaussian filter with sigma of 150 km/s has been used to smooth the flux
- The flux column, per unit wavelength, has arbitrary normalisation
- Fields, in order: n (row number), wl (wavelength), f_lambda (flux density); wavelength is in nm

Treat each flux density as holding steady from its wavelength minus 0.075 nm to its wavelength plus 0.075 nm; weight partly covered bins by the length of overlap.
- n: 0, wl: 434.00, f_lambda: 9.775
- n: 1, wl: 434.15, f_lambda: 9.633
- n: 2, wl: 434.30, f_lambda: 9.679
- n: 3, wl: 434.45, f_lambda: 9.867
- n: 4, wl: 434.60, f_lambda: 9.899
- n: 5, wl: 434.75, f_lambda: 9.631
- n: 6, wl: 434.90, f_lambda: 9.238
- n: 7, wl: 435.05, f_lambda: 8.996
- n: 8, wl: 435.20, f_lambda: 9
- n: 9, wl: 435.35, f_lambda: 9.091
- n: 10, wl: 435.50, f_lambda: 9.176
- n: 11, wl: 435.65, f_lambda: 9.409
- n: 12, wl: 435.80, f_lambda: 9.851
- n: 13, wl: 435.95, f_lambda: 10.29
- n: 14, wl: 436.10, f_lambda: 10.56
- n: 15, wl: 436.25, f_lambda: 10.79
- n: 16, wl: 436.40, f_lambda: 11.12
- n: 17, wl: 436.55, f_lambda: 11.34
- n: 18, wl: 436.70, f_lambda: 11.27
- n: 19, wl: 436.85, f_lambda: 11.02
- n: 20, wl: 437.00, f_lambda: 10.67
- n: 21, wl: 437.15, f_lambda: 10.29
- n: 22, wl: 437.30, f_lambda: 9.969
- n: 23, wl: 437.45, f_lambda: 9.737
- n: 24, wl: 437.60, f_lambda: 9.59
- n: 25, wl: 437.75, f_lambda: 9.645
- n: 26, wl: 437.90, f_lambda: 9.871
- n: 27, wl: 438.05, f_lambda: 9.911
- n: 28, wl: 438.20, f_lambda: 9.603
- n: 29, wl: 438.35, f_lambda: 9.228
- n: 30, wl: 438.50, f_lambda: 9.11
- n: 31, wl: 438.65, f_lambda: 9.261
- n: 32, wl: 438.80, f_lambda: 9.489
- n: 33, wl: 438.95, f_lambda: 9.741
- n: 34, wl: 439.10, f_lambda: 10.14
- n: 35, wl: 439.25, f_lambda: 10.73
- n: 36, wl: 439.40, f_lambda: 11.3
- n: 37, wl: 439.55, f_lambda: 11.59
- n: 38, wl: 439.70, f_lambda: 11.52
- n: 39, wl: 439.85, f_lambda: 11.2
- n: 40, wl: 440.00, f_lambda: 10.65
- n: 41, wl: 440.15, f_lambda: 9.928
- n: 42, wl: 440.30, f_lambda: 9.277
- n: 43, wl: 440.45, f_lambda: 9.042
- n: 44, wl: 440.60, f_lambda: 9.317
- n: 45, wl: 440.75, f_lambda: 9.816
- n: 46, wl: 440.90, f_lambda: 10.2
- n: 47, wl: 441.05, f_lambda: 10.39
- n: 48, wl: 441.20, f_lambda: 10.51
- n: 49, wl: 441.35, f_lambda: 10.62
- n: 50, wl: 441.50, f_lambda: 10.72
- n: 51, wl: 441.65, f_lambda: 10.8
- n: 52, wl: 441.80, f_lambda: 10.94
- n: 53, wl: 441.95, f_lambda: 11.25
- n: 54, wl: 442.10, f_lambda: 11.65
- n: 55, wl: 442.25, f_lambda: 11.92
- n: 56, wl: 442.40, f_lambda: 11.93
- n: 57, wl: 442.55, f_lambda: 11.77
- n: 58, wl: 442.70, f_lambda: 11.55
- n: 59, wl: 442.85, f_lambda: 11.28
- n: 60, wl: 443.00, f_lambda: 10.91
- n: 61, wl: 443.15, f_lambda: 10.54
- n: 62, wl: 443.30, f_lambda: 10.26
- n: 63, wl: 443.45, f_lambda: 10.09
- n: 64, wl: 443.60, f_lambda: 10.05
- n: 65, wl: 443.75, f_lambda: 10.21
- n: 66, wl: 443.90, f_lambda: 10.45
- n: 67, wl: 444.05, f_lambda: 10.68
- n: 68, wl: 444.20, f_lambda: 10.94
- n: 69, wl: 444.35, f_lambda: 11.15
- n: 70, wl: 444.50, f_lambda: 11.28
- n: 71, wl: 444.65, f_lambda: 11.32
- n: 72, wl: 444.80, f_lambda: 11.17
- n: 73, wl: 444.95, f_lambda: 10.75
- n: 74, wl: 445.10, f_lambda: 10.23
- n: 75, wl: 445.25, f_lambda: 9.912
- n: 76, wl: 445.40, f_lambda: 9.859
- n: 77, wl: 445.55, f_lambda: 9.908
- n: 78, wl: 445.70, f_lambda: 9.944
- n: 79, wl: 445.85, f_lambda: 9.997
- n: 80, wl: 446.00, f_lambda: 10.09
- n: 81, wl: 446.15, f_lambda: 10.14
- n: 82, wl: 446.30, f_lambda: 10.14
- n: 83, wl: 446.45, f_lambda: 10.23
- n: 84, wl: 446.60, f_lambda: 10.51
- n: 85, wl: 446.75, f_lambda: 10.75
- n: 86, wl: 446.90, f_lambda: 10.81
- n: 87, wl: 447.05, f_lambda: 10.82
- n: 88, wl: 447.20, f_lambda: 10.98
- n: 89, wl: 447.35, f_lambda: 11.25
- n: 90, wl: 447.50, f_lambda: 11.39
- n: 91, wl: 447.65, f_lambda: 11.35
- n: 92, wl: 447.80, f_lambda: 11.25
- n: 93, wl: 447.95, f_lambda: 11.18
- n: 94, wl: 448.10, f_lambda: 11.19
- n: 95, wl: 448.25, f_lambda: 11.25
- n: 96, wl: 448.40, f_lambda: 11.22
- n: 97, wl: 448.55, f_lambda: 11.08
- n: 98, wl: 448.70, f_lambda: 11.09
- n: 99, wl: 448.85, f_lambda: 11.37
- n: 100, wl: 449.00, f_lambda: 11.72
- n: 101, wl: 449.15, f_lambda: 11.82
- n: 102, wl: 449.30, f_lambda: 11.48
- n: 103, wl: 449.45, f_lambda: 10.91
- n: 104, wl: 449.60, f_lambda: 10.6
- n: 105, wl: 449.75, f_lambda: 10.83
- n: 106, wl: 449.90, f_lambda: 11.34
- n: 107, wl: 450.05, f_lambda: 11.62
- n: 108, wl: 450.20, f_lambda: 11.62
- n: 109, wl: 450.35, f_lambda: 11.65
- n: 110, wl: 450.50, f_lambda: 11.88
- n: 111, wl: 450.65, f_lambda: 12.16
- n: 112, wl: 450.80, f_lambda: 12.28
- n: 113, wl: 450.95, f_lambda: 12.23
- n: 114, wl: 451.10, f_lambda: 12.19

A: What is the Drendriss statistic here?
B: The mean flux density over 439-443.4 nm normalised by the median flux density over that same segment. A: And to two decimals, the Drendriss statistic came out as 1.00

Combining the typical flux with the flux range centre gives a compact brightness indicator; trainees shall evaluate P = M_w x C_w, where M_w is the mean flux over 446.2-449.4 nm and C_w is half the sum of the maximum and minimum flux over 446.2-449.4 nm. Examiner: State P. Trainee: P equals 122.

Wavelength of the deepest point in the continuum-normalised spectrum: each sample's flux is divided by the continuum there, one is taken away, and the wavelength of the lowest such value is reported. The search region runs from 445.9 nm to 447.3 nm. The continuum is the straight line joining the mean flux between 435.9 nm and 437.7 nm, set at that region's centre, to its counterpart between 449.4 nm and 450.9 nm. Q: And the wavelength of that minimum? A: 446.00 nm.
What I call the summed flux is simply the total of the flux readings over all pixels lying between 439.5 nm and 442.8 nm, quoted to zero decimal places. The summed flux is 237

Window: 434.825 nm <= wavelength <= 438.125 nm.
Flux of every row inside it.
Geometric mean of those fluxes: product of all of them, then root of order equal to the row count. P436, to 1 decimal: 10.0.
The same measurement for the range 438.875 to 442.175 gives 10.5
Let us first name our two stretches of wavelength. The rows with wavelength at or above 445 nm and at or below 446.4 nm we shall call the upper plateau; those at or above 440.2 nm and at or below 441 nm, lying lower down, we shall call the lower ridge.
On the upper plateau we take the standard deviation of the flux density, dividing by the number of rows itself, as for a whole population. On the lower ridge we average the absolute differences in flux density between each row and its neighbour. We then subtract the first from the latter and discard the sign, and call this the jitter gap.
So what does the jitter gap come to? 0.23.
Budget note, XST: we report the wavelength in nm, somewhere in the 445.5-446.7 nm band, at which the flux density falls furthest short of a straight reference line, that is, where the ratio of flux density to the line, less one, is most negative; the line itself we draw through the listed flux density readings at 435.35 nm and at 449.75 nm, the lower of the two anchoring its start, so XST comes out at 445.55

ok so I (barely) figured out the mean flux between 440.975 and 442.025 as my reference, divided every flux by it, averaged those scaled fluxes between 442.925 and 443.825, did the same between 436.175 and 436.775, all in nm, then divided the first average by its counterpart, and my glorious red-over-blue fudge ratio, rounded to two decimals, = 0.93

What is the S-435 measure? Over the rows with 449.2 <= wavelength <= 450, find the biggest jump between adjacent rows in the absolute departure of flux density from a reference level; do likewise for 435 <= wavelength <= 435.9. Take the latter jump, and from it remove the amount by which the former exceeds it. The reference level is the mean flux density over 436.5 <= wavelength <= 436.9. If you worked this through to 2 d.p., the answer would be 0.57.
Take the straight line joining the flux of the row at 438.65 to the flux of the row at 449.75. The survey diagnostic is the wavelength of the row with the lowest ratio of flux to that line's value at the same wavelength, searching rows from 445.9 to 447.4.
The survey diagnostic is 446.00 nm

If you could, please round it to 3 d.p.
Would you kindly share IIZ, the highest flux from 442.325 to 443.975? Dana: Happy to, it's 11.930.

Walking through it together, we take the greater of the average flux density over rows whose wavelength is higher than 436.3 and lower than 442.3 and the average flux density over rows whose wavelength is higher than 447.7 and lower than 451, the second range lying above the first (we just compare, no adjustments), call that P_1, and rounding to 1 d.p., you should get 11.4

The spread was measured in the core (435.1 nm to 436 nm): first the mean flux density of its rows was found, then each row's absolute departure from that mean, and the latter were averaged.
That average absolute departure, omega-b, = 0.40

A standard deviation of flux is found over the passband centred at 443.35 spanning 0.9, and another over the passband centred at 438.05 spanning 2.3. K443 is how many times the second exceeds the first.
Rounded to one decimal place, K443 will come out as 1.3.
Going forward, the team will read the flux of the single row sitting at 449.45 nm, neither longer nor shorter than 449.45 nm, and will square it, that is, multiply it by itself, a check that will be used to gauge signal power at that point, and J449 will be 119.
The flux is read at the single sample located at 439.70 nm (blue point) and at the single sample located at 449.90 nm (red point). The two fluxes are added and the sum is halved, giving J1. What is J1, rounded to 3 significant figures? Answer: 11.4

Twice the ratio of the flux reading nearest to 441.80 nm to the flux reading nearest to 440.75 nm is 2.23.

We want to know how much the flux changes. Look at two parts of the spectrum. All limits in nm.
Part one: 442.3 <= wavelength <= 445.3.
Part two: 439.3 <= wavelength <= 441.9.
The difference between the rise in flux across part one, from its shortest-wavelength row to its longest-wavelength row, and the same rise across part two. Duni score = -1.7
